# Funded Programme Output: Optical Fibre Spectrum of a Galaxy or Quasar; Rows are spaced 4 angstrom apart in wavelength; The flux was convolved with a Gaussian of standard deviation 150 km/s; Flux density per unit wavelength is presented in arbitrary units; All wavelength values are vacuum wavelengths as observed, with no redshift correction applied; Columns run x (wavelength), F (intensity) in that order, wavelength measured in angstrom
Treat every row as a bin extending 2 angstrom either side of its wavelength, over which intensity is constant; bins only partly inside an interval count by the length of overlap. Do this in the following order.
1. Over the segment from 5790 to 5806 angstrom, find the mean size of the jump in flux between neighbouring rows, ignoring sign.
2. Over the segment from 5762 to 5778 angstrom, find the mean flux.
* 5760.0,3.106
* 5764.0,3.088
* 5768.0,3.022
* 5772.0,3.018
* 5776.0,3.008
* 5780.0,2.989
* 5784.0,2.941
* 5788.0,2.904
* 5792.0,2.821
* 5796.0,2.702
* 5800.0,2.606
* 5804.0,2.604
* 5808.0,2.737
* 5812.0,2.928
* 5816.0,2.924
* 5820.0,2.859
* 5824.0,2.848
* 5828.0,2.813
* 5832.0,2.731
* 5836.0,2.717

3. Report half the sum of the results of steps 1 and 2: 1.55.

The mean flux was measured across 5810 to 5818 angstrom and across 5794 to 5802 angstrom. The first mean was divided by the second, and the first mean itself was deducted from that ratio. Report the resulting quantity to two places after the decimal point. -1.82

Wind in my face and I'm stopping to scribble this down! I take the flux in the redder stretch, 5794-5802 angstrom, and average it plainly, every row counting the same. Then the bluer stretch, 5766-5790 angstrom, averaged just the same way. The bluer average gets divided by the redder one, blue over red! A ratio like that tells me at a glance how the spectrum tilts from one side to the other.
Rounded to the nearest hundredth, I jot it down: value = 1.12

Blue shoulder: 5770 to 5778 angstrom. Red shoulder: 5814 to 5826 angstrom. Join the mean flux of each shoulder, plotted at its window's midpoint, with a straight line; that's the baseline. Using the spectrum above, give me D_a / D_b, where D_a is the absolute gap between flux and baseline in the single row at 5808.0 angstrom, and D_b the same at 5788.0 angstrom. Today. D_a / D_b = 2.6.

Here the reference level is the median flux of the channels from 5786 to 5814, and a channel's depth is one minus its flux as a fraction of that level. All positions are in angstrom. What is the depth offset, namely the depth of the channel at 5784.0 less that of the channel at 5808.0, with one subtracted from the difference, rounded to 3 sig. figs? -1.07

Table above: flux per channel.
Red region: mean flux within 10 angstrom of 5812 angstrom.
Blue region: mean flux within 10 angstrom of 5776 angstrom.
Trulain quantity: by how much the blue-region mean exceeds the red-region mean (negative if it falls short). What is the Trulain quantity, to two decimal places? 0.19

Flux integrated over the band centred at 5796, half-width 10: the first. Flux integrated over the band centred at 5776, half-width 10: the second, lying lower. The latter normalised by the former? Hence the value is 1.10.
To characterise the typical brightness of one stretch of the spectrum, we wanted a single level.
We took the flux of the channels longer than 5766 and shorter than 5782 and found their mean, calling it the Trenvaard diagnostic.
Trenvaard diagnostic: 3.01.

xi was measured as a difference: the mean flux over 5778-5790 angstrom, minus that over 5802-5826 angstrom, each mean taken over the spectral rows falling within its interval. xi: 0.1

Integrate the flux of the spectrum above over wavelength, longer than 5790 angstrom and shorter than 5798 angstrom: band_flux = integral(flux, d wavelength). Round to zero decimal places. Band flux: 22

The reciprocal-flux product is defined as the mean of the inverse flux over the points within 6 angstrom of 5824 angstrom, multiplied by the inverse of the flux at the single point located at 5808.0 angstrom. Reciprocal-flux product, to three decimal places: 0.129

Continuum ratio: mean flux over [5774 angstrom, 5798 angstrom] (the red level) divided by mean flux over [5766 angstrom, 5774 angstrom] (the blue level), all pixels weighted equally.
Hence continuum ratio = 0.958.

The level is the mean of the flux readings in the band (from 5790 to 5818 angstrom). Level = 2.76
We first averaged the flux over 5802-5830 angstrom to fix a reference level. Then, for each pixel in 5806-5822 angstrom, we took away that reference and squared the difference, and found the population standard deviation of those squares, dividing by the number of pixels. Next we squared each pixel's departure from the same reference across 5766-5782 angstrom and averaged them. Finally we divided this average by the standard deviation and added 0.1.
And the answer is 8.8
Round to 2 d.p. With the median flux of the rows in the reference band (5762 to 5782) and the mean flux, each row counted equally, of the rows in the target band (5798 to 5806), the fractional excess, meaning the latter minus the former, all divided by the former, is -0.14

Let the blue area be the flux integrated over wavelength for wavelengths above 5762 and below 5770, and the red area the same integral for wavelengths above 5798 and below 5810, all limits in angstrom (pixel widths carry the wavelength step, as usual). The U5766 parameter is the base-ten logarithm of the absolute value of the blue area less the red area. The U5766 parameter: 0.87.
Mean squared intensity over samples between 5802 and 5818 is 7.8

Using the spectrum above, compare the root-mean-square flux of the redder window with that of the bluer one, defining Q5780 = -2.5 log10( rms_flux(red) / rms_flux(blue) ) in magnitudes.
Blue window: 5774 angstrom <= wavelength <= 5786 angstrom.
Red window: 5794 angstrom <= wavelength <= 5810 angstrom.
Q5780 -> 0.12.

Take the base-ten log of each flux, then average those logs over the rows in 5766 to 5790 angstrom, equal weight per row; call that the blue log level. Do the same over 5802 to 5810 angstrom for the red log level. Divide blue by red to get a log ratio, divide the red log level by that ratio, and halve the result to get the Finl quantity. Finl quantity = 0.192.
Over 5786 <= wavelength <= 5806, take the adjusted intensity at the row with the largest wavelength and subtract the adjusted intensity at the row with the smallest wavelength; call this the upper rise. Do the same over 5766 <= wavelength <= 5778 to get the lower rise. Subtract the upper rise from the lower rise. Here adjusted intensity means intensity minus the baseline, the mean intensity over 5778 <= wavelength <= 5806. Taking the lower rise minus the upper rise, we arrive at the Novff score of 0.3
